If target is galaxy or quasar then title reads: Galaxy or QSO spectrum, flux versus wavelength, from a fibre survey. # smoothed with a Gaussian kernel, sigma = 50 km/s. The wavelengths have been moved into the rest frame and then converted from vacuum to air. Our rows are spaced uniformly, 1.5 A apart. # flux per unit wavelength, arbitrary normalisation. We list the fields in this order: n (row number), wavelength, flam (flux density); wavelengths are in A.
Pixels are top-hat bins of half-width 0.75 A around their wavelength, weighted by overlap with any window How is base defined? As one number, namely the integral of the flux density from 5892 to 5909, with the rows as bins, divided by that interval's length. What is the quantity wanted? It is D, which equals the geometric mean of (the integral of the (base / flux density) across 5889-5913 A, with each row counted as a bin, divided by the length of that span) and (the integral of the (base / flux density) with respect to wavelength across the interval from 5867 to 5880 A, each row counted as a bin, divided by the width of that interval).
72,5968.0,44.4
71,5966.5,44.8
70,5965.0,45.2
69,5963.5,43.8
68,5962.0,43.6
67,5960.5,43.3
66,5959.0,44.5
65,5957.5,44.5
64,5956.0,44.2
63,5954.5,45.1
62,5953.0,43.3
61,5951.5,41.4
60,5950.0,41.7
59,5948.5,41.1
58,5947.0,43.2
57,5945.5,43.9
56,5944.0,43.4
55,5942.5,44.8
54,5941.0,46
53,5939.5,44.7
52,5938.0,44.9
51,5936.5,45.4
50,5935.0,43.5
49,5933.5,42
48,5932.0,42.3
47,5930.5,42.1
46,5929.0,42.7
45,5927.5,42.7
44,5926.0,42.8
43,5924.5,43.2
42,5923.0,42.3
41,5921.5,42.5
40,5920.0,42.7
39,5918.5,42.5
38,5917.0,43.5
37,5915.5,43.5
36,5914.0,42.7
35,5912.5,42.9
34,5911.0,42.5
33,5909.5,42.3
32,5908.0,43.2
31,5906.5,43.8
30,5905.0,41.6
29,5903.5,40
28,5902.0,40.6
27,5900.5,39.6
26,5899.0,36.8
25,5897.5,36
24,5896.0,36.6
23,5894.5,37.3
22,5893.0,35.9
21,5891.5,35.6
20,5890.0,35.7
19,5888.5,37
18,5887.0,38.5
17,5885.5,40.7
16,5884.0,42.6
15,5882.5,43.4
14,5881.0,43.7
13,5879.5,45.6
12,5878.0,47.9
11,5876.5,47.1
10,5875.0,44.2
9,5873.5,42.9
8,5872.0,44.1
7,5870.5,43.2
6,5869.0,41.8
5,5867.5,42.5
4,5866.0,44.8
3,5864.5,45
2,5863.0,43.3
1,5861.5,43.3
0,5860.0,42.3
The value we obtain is 0.942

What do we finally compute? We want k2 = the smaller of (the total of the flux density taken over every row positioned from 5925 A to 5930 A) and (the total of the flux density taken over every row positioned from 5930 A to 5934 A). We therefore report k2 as 126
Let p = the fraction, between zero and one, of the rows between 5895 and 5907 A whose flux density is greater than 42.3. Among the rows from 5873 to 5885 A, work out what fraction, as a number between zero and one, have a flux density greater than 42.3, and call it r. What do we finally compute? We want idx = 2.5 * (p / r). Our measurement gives 0.3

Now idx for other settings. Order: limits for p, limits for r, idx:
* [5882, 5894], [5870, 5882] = 0.6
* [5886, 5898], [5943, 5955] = 0.0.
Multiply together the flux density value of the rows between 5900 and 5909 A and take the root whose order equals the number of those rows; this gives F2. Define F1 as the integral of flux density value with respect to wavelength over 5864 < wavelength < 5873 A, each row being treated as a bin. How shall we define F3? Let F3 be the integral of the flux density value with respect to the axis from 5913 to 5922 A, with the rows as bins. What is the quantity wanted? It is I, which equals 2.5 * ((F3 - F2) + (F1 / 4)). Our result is 1107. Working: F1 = 392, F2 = 41.4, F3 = 386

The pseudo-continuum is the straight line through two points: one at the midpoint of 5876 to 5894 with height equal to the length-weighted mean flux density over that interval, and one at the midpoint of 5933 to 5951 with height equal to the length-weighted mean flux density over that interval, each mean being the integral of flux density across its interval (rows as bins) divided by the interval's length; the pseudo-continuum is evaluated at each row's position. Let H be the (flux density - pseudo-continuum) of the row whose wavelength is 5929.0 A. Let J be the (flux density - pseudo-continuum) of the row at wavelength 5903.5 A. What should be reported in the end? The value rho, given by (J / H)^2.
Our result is 23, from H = -0.4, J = -1.9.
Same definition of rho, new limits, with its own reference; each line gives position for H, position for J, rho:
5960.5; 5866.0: 13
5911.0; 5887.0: 99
